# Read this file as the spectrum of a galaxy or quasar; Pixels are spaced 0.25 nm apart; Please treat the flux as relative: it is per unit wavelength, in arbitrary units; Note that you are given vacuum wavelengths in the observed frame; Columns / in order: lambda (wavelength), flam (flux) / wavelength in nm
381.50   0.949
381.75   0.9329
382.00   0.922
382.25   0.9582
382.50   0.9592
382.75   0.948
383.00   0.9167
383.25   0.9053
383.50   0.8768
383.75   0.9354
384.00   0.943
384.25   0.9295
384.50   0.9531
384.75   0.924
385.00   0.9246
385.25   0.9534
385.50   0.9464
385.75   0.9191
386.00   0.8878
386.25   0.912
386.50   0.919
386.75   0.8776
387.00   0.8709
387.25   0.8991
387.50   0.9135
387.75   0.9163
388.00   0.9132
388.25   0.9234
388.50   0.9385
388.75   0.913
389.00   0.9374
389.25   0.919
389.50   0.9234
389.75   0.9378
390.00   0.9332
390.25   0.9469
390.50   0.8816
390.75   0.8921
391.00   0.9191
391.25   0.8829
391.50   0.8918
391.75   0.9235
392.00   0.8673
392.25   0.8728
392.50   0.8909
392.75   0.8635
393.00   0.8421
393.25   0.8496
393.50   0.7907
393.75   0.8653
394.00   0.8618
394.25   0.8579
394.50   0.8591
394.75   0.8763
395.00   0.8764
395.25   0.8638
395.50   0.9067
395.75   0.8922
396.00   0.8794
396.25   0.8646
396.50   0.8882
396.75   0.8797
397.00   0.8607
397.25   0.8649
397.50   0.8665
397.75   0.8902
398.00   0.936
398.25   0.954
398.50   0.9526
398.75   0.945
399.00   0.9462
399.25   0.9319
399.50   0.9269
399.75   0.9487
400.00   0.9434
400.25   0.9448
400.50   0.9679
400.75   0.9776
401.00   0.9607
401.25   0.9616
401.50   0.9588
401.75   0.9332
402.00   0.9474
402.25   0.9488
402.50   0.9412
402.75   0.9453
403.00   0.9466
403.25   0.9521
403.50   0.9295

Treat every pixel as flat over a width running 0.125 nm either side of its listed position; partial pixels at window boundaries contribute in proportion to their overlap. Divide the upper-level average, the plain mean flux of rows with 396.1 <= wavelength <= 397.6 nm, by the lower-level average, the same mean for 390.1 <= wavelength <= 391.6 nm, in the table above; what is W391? 0.96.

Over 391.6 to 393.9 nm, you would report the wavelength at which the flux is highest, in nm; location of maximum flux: 391.75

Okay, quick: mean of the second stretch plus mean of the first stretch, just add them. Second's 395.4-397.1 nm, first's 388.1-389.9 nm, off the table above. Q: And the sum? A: 1.809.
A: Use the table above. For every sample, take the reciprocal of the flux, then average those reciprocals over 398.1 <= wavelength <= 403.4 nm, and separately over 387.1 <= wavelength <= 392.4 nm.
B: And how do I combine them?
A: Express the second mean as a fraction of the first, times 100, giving 104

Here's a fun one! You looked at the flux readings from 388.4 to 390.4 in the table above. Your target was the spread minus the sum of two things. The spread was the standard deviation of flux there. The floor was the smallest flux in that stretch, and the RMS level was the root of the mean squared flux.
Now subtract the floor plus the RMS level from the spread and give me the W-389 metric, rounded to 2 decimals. -1.83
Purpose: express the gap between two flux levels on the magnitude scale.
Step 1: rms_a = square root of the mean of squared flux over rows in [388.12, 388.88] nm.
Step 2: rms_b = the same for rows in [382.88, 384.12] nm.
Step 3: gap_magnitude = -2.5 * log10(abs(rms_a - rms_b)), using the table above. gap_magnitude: 5.1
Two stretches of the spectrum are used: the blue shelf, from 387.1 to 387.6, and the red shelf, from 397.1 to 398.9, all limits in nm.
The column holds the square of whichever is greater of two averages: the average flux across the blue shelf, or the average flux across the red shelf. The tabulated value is 0.838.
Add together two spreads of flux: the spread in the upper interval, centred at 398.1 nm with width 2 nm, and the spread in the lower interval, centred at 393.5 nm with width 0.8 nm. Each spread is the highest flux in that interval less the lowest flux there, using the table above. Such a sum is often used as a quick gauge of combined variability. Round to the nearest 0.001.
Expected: 0.164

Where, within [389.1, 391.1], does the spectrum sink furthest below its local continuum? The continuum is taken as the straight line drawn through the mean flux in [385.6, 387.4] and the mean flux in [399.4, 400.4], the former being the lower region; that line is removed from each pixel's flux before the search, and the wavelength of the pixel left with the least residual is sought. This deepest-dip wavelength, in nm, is 390.50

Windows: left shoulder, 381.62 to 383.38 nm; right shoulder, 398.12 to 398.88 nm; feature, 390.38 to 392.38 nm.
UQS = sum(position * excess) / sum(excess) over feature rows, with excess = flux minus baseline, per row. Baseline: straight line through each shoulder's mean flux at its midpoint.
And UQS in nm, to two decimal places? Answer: 391.43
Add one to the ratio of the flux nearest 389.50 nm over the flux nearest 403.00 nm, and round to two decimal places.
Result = 1.98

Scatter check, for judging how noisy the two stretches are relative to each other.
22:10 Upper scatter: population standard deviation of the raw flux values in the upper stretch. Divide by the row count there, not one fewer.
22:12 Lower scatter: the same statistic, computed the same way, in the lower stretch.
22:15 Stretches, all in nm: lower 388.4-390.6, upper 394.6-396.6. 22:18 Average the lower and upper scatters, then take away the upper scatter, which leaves 0.0026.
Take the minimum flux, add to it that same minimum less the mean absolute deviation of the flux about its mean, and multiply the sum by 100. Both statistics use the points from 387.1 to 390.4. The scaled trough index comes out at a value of 179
